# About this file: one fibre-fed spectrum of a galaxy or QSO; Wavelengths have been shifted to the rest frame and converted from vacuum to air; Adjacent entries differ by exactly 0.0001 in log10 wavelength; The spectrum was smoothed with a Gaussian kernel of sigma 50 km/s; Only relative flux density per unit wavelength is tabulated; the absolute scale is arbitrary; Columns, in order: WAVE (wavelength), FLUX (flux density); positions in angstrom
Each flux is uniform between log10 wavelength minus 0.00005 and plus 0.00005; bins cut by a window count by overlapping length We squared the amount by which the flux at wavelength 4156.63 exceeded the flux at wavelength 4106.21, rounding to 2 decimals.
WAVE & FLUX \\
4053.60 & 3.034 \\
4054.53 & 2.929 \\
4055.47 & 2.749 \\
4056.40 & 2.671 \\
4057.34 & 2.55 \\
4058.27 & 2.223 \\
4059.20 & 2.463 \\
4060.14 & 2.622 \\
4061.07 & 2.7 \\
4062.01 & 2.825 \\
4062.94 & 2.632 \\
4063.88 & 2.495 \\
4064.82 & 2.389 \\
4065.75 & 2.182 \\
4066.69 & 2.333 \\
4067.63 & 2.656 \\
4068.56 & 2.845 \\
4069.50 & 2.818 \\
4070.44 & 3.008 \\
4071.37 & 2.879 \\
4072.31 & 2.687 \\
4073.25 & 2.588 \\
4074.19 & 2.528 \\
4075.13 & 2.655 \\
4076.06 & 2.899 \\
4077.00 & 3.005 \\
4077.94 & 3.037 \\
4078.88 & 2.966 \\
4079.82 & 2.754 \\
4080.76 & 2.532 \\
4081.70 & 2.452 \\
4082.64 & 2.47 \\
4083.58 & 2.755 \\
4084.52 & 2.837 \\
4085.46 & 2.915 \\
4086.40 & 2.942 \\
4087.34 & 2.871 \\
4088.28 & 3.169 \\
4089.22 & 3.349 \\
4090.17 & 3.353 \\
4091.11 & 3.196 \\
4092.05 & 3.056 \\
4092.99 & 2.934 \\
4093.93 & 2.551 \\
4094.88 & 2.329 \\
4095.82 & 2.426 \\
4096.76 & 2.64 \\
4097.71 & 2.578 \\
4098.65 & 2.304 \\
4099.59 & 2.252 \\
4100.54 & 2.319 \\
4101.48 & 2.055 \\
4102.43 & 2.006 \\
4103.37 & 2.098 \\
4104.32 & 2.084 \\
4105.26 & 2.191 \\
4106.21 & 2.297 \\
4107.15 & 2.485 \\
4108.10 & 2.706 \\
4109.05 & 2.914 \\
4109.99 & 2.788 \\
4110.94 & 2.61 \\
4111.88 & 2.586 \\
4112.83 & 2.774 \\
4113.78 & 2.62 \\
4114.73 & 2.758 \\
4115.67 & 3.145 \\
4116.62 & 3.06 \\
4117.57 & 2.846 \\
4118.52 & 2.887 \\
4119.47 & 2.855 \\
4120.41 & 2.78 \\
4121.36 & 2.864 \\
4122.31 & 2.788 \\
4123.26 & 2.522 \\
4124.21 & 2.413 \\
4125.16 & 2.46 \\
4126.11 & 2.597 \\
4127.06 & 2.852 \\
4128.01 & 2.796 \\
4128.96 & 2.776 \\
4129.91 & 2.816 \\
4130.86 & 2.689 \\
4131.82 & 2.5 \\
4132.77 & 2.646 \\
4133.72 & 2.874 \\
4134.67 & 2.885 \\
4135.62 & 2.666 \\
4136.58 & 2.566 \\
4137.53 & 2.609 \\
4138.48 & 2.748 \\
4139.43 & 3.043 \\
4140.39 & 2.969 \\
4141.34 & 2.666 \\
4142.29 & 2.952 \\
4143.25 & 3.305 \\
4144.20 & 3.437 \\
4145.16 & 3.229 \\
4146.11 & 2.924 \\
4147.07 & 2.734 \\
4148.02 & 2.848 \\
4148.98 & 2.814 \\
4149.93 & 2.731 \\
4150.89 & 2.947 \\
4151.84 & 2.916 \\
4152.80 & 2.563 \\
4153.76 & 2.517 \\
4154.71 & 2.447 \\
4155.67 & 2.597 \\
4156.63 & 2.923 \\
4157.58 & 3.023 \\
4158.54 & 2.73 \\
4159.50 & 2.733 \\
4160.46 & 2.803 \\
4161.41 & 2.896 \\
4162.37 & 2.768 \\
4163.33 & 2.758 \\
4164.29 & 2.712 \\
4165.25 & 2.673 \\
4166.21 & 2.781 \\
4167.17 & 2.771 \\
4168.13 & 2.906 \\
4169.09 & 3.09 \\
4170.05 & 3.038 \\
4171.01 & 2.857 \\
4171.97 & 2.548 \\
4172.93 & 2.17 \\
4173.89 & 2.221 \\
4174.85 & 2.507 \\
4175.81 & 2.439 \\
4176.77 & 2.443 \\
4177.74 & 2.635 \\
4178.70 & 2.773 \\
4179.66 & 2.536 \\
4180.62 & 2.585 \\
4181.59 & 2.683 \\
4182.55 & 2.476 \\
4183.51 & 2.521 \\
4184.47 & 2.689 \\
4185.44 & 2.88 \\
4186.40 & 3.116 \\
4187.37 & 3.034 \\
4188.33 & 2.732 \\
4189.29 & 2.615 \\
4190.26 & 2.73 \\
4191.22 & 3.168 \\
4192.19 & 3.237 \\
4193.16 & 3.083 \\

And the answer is 0.39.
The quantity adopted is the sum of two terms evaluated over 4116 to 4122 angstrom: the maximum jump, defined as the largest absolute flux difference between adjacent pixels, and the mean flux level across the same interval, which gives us 3.10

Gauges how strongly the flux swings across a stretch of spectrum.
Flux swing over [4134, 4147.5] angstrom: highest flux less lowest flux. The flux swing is 0.87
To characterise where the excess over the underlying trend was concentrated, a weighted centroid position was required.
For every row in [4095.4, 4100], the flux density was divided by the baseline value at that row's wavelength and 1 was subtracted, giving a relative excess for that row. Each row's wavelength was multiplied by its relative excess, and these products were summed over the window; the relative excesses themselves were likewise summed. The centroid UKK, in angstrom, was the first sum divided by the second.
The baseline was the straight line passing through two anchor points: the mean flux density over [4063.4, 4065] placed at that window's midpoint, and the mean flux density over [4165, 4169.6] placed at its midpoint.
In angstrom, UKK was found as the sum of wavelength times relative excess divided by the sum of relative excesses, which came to 4098.7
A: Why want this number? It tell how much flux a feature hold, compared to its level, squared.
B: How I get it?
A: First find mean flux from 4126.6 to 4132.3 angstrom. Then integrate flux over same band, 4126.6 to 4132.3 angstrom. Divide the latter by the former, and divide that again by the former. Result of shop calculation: 2.08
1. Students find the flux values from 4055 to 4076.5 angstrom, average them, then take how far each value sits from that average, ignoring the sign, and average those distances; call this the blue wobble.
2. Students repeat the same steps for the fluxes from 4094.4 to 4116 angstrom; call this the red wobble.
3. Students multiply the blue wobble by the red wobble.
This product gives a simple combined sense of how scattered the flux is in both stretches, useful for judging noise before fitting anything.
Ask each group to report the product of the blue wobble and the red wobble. 0.041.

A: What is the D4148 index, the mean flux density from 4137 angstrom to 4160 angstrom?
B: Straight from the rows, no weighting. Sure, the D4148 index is 2.85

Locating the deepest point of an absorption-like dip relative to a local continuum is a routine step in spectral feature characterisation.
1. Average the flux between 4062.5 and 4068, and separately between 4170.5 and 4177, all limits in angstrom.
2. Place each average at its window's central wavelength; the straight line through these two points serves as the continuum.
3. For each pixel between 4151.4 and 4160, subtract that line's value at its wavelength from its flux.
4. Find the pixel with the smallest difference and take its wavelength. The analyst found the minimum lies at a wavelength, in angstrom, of 4154.71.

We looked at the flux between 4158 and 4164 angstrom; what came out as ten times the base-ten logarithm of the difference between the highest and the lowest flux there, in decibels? -7.8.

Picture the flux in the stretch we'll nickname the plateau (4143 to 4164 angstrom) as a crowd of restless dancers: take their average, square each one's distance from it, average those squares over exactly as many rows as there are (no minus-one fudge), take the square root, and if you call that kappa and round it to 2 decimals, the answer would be 0.24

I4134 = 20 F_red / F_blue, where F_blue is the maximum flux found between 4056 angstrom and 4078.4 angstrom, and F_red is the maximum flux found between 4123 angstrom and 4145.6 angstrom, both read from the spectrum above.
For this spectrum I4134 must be 22.6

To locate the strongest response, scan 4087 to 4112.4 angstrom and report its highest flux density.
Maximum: 3.353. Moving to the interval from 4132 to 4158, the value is 3.437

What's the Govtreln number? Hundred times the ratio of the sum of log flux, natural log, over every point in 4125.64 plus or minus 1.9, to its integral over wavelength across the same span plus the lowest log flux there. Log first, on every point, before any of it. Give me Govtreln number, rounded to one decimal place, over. 84.5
